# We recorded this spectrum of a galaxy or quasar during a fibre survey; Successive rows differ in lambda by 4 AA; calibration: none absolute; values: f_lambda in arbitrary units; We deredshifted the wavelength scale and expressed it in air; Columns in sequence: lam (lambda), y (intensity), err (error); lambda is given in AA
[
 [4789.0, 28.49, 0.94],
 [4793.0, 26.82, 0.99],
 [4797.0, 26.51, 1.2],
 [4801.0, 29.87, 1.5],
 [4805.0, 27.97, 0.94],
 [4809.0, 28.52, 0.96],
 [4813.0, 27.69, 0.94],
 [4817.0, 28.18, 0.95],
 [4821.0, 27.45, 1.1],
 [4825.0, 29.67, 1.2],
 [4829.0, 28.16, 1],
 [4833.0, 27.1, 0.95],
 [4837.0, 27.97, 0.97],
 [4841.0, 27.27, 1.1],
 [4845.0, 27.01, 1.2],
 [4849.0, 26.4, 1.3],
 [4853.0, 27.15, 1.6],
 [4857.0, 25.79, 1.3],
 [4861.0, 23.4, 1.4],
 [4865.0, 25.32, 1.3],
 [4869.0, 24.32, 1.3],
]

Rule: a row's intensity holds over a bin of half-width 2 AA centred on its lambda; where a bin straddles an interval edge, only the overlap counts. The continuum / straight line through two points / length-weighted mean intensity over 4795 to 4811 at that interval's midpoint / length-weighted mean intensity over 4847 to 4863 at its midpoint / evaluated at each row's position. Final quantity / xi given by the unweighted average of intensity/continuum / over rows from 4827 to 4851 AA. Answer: 1.032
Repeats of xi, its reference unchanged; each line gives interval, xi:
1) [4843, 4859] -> 1.027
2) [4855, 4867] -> 0.978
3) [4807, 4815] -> 1.010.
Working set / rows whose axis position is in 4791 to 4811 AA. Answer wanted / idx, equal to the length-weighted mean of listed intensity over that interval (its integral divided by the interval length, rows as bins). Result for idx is 27.9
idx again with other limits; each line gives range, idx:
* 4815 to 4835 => 28.1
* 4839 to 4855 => 27.0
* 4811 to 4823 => 27.8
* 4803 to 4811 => 28.2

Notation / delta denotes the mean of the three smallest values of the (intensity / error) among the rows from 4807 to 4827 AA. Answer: 26.4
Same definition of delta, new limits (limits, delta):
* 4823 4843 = 25.9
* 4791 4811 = 23.0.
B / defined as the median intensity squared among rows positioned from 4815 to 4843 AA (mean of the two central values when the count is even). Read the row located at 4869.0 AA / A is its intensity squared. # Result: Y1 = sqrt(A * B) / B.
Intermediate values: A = 591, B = 782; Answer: 0.87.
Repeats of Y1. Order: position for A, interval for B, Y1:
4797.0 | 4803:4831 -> 0.94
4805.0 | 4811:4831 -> 0.99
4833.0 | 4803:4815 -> 0.97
